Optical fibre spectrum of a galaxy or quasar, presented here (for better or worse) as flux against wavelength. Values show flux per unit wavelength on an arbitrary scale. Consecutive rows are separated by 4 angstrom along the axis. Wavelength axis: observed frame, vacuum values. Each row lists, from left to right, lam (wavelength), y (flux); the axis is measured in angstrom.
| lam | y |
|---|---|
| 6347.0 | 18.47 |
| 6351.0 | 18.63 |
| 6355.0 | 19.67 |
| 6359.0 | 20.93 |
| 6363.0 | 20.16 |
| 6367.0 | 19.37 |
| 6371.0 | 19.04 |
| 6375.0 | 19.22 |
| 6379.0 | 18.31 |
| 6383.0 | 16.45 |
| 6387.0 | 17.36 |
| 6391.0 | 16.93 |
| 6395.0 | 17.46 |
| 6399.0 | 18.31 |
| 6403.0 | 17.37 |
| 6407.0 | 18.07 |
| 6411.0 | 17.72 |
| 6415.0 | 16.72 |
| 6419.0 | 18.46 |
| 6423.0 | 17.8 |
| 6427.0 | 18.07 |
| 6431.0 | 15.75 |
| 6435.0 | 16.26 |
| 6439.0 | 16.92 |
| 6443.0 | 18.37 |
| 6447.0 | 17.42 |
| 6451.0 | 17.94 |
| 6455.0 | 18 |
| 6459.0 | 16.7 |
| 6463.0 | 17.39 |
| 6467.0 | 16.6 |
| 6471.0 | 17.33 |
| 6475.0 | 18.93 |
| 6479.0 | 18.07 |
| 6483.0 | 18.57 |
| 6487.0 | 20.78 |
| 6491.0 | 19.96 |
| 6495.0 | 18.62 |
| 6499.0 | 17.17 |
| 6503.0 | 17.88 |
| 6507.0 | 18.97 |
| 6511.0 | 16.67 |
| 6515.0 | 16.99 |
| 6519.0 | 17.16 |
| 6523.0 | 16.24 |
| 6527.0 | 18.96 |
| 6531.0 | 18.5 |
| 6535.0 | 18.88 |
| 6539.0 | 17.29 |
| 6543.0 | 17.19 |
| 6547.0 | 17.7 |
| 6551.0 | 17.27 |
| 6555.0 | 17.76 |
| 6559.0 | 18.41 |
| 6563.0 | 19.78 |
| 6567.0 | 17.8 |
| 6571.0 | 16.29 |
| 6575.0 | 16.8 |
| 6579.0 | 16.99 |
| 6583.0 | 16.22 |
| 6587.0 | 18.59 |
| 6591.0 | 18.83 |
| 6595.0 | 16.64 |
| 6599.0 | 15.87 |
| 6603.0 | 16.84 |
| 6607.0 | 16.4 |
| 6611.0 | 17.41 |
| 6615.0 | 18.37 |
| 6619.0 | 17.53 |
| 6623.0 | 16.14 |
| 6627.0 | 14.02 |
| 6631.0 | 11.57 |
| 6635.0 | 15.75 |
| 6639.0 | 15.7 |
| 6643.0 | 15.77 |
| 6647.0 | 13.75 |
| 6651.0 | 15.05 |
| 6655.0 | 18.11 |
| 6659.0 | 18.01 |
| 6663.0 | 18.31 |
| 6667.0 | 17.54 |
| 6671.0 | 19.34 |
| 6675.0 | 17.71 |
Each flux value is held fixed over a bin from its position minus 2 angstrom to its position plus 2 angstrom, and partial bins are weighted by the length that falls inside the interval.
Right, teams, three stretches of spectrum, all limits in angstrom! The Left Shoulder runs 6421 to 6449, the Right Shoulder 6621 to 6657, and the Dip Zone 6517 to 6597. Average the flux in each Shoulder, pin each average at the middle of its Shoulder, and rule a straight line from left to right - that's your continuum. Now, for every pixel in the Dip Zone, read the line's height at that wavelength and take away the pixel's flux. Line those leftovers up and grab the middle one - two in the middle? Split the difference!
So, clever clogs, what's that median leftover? -1.46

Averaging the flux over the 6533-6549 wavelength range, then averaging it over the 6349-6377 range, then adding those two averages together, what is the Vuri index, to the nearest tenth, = 37.3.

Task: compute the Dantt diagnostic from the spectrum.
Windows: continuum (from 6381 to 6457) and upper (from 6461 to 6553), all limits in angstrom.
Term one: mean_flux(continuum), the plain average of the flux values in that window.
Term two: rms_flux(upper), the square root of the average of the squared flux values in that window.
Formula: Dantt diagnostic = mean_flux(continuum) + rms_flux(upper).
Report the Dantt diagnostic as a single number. 35.4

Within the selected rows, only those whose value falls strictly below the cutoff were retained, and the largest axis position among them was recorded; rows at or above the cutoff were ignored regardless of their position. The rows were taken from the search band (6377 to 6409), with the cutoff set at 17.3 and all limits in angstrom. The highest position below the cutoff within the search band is 6391.0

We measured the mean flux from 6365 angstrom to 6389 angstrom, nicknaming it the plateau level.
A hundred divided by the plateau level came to 5.47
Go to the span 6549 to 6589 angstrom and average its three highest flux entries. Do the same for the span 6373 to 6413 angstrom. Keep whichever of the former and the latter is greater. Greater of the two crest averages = 18.9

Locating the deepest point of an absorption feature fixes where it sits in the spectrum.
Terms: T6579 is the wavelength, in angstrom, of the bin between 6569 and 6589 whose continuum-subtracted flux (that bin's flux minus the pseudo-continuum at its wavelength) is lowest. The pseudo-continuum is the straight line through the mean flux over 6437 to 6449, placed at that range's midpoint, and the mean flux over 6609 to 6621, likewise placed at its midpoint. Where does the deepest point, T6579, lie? 6583.0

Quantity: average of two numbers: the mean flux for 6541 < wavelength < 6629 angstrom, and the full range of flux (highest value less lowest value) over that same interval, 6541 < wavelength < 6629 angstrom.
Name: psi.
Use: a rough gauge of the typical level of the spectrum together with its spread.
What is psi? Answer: 11.5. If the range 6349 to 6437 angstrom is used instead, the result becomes 11.6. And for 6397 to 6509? 11.4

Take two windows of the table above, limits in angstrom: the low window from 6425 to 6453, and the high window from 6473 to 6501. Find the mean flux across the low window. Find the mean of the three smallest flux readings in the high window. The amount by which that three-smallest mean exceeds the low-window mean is 0.7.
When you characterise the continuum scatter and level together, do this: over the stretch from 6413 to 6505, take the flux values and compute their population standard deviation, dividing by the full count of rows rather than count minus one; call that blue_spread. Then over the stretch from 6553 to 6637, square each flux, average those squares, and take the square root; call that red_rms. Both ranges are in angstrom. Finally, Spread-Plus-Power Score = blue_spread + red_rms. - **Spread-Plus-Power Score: 18.1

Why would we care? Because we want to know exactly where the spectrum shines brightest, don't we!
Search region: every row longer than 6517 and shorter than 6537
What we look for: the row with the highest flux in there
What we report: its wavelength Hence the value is 6527.0 angstrom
